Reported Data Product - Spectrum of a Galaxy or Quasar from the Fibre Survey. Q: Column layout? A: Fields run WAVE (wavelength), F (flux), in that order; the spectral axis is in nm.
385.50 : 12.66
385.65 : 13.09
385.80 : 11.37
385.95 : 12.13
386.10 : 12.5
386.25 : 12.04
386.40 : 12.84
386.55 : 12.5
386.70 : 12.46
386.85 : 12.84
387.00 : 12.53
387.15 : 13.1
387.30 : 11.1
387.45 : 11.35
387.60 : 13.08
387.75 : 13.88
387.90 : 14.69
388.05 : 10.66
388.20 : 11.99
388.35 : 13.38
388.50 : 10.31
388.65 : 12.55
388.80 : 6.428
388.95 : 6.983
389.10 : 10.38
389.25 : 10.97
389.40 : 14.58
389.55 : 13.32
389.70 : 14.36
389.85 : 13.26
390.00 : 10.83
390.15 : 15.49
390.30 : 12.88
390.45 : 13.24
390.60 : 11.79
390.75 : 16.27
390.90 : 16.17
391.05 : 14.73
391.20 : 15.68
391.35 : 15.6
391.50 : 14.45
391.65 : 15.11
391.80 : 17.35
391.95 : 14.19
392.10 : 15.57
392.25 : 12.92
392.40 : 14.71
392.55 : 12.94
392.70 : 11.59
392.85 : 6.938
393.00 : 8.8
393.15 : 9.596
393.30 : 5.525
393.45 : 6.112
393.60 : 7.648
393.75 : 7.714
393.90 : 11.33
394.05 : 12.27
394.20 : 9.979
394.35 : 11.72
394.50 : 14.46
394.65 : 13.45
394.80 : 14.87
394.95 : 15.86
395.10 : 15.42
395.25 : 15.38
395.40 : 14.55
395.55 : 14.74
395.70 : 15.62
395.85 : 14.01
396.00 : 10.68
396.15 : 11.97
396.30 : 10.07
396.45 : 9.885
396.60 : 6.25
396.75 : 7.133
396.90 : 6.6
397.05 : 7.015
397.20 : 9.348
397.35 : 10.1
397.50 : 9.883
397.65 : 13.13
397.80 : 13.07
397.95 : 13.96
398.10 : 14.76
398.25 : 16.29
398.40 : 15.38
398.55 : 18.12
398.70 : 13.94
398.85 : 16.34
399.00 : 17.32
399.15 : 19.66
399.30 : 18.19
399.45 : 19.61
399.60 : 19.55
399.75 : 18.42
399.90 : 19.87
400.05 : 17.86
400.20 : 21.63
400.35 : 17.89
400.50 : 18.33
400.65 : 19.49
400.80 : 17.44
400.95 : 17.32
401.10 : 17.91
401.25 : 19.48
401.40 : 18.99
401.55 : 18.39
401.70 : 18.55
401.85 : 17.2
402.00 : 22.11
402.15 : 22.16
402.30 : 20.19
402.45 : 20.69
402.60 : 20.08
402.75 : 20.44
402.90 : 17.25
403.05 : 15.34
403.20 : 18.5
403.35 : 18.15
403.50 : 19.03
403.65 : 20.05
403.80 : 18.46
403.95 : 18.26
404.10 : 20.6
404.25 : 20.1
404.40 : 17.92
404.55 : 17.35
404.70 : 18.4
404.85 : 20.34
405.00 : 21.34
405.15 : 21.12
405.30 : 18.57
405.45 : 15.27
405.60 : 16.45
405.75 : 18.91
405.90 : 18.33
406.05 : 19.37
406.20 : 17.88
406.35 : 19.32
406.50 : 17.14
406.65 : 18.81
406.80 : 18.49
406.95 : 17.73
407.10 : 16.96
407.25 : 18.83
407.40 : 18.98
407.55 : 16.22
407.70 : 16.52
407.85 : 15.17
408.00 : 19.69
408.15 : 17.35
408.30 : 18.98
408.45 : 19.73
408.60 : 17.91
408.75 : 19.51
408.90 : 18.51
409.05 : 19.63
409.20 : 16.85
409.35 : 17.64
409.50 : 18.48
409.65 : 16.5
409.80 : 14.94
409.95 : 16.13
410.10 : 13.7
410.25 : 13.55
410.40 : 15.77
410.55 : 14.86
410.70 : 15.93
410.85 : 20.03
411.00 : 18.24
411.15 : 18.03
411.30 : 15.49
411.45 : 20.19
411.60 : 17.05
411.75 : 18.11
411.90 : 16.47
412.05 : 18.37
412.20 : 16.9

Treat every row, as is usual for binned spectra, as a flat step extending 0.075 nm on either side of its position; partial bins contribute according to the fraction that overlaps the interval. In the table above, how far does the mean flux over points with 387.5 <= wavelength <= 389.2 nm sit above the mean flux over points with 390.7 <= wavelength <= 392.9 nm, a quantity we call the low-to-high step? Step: -3.0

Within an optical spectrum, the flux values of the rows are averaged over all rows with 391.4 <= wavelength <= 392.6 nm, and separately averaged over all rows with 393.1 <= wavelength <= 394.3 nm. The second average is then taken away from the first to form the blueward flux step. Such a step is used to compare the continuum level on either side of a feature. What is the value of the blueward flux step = 5.9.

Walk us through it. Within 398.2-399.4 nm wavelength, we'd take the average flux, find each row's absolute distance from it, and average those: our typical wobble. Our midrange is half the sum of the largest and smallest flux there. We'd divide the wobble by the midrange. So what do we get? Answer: 0.084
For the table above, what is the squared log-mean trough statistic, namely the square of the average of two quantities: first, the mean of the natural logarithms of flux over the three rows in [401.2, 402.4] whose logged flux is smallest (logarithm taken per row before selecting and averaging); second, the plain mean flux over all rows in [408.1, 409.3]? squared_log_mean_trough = 115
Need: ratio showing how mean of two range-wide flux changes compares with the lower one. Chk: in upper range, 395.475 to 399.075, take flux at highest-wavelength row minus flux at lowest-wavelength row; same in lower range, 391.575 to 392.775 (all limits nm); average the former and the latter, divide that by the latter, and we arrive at 0.13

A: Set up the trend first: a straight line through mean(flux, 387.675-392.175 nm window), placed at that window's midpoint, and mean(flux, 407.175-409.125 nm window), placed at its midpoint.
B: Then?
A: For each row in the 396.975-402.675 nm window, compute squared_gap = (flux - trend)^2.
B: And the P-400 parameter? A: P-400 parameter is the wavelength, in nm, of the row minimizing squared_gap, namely 398.40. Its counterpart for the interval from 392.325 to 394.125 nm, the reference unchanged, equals 392.40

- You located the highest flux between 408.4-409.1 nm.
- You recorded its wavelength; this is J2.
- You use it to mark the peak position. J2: 408.45 nm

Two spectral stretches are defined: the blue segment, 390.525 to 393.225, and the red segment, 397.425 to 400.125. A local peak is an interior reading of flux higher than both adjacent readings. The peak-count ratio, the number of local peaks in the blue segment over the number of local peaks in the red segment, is 0.83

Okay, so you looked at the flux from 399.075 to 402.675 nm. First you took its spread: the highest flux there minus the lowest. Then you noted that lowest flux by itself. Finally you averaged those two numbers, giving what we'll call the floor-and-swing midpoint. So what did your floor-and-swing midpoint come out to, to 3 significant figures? 11.1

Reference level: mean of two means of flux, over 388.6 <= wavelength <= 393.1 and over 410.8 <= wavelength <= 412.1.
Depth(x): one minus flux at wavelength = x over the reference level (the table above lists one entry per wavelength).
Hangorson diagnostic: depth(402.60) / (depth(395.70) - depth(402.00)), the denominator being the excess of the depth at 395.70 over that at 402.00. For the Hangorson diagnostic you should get -0.71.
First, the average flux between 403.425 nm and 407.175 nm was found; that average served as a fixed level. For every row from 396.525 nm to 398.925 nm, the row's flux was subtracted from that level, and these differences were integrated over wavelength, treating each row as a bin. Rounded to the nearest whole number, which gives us 16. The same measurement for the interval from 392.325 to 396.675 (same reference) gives 31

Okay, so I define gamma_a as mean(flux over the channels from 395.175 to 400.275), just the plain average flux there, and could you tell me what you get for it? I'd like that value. 14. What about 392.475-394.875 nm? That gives 10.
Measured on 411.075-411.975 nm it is 18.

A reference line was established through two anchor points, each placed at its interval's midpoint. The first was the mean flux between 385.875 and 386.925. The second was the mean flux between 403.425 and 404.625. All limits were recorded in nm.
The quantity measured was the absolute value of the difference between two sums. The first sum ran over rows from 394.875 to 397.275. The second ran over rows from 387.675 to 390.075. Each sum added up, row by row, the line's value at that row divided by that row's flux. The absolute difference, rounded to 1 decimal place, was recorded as 5.7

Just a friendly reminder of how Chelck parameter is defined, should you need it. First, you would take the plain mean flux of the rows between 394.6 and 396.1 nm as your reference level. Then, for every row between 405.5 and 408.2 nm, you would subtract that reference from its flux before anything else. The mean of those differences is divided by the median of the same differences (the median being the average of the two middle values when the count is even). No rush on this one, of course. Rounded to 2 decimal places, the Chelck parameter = 0.94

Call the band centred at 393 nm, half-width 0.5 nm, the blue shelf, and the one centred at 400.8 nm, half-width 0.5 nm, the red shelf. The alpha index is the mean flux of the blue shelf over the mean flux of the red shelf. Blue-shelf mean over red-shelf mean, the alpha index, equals 0.48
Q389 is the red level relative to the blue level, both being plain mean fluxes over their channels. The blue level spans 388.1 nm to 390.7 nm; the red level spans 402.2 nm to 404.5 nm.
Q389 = 1.59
